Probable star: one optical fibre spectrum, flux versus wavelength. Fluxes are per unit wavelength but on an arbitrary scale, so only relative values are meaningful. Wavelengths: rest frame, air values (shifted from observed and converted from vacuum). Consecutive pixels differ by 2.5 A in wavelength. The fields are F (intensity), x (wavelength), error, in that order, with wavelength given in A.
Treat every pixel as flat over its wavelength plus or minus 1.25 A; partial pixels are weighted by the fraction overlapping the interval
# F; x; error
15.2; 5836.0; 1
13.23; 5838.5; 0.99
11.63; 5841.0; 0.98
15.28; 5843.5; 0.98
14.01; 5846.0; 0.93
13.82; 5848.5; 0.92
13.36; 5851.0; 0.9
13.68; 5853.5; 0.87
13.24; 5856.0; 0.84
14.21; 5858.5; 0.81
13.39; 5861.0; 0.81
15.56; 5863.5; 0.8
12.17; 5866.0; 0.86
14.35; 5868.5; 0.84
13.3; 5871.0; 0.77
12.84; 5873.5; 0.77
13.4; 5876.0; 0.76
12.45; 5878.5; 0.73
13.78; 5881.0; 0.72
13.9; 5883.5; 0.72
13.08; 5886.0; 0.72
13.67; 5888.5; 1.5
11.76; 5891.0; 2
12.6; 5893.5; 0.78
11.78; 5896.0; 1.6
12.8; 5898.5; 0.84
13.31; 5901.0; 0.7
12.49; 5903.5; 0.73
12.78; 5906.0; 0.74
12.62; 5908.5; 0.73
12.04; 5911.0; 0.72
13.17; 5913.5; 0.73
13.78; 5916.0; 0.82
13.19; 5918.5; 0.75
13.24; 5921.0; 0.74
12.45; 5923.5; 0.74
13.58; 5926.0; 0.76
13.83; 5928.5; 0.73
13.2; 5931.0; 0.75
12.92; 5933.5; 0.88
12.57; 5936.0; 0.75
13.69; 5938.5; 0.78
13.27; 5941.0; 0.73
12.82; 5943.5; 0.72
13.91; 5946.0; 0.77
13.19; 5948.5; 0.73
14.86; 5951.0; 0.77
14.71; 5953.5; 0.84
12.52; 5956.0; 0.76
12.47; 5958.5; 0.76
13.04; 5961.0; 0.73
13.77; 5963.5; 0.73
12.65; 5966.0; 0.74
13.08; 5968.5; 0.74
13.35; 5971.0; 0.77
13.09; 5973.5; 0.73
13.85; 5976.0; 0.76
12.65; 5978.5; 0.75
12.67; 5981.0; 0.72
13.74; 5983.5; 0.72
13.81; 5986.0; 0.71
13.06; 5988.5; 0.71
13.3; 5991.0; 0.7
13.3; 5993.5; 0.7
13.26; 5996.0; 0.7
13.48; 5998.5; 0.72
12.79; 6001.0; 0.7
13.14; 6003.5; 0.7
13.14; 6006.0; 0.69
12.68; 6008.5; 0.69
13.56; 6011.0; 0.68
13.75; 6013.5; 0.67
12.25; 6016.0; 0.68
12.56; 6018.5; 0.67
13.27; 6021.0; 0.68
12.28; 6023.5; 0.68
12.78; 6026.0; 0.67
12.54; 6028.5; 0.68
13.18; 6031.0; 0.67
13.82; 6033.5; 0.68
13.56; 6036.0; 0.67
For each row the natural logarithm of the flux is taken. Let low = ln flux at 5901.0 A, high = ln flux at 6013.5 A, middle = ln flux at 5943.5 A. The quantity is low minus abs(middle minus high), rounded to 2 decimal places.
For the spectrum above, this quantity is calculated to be 2.52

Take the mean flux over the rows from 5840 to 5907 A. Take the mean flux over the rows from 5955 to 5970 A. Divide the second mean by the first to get 0.97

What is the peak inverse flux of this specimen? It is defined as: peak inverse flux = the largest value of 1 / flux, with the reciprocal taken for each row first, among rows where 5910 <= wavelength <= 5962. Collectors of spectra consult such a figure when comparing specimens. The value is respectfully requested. 0.0831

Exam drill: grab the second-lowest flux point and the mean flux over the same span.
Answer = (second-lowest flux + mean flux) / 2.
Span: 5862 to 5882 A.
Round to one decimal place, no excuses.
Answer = 13.0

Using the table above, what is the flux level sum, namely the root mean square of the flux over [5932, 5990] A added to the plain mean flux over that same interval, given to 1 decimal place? 26.6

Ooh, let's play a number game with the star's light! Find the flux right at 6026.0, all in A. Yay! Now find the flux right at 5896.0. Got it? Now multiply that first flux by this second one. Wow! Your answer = 151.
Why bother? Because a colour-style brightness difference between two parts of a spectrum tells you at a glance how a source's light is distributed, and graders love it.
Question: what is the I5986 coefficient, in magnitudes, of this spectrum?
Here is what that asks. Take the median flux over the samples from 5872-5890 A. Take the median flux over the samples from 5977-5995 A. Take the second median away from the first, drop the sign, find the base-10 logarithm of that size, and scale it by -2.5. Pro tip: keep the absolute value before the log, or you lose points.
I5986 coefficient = 2.5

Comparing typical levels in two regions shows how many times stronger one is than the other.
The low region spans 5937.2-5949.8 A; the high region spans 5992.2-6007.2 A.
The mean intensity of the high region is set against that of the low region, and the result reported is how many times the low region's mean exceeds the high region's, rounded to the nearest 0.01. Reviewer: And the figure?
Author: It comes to 1.01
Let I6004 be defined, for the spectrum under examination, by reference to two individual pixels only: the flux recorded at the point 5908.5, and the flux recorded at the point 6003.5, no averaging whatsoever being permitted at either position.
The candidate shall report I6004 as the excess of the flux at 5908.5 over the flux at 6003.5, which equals -0.52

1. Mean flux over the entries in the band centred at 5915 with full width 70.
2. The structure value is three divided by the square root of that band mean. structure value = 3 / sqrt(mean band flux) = 0.830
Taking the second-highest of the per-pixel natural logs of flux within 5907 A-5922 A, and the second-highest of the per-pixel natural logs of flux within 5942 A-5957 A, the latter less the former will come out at 0.105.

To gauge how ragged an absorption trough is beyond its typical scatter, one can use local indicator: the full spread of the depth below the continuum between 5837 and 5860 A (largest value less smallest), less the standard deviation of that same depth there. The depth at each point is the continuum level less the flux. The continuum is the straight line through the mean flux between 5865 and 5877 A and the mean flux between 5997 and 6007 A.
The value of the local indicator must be 2.7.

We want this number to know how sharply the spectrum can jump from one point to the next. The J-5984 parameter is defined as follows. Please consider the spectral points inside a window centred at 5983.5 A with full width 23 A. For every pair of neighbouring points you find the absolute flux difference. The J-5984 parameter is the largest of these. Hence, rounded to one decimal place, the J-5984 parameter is 1.2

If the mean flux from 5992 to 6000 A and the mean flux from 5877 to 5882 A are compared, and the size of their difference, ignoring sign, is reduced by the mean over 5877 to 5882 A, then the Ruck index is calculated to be -12.9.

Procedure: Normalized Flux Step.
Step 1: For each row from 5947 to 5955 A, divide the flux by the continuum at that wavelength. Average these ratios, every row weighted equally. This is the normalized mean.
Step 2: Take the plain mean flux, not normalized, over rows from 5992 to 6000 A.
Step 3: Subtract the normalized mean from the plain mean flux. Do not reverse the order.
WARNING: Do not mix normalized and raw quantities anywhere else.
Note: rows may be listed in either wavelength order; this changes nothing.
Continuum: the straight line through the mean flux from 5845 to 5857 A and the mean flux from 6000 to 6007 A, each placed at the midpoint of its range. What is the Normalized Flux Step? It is 12.3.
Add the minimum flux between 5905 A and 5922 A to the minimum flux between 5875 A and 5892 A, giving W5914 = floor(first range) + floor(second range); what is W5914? 23.8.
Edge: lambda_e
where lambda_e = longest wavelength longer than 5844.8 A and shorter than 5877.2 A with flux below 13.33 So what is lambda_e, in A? 5873.5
